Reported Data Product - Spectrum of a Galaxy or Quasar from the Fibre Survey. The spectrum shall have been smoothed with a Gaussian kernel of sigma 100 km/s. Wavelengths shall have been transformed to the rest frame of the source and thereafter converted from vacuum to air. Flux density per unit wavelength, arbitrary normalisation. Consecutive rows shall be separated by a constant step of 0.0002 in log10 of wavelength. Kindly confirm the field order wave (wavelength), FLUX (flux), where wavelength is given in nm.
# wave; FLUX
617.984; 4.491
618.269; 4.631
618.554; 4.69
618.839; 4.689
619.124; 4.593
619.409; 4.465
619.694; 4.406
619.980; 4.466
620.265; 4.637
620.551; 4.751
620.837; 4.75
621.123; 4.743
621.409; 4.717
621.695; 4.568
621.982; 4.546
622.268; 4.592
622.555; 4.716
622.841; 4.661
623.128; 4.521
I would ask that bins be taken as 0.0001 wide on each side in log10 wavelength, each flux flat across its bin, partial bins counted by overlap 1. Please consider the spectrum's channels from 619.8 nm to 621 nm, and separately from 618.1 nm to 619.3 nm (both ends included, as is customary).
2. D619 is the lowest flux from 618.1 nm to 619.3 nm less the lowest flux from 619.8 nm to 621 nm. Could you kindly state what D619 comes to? 0.13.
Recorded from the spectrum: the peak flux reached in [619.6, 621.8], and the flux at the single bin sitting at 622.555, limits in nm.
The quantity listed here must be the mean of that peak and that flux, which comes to 4.73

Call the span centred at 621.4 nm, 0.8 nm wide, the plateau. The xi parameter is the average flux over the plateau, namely 4.68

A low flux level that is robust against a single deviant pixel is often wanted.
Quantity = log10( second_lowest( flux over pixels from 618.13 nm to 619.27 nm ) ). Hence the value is 0.666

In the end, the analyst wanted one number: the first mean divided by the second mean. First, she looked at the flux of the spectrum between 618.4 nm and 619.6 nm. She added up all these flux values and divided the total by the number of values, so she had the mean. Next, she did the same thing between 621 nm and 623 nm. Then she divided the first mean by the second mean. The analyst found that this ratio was 0.99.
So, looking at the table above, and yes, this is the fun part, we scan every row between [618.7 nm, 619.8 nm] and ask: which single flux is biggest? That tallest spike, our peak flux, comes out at 4.689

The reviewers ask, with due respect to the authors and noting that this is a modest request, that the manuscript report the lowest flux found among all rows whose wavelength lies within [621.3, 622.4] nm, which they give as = 4.546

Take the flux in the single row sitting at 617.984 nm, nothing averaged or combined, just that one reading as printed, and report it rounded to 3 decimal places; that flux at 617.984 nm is 4.491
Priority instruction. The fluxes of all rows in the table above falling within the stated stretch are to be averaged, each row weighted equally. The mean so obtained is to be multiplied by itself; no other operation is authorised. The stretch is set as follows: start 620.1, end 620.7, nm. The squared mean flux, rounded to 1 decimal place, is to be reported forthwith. 22.0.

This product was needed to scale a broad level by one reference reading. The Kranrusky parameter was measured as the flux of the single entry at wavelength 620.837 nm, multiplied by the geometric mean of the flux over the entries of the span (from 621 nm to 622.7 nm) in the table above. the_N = 22.1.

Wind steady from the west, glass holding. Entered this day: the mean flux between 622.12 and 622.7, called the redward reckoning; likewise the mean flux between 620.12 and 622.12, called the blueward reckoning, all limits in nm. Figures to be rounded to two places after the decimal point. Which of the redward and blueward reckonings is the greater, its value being 4.67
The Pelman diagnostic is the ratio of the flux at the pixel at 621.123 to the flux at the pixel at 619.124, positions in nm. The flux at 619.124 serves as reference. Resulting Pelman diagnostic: 1.03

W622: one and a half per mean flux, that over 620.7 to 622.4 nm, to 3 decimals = 0.322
